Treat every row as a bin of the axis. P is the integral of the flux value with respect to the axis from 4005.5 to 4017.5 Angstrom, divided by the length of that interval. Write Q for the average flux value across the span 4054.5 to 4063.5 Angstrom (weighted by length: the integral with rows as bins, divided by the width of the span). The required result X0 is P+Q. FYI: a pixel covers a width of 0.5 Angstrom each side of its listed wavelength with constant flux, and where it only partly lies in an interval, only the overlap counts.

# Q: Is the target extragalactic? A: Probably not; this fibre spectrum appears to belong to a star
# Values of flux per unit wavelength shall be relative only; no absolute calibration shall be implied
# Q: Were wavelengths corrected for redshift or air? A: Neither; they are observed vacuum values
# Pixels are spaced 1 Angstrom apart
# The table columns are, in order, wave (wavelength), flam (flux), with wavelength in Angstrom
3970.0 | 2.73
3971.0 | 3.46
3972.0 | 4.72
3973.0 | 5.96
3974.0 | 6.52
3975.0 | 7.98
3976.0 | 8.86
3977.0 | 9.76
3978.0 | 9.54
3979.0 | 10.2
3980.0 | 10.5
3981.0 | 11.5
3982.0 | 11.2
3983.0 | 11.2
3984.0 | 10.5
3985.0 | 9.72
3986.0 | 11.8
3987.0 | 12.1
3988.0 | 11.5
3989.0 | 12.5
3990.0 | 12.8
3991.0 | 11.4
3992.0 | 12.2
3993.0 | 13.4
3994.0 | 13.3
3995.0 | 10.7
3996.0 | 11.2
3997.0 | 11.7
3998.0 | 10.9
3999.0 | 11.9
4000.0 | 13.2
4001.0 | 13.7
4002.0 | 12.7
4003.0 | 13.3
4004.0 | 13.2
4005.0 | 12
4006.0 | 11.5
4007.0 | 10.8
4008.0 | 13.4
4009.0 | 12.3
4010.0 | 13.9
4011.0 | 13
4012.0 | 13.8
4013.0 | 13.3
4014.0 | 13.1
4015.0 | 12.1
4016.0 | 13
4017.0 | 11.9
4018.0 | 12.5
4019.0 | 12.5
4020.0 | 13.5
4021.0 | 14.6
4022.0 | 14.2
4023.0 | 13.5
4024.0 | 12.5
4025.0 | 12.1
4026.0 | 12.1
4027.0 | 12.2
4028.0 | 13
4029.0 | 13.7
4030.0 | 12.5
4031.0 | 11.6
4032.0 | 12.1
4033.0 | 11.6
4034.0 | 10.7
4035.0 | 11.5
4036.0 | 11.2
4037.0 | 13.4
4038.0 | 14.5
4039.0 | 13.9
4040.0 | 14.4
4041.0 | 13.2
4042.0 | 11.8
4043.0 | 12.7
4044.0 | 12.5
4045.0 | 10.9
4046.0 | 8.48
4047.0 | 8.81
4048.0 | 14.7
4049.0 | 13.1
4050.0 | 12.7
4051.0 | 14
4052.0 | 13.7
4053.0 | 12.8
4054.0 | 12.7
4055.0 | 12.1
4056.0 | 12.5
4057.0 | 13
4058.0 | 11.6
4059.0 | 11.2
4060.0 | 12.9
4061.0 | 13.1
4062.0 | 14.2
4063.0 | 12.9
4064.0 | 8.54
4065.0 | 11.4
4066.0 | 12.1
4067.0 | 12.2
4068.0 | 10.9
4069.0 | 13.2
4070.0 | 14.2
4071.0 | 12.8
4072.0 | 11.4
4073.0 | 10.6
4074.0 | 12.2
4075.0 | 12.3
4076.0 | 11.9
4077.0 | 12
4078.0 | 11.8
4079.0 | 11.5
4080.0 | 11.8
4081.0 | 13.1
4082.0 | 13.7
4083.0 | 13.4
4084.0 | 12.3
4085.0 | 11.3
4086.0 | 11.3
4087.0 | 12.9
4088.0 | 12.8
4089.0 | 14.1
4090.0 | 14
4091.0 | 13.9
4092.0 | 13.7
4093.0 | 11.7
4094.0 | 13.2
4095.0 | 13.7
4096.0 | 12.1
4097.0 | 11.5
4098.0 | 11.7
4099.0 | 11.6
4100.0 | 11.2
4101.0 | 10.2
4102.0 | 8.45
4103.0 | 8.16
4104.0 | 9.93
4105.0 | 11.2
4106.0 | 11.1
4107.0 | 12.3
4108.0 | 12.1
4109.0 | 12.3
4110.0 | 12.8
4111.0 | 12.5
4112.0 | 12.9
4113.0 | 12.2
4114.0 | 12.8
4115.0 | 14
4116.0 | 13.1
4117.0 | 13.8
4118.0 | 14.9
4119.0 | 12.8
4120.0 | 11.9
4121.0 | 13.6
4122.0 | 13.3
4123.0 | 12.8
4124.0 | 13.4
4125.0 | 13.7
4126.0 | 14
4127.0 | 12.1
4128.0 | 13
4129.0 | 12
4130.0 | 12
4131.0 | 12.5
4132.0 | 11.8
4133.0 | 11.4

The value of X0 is 25.3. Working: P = 12.7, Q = 12.6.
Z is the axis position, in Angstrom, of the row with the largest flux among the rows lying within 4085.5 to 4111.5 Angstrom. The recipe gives 4089.0 Angstrom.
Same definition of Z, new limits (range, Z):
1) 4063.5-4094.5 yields 4070.0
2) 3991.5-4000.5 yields 3993.0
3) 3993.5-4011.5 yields 4010.0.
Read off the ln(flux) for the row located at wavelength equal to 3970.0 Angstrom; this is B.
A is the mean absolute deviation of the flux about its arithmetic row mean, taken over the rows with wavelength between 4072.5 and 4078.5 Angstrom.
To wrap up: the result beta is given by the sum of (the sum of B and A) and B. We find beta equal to 2.4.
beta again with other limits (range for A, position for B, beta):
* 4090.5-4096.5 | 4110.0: 5.9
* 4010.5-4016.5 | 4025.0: 5.3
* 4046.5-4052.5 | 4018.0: 6.4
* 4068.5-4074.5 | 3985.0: 5.5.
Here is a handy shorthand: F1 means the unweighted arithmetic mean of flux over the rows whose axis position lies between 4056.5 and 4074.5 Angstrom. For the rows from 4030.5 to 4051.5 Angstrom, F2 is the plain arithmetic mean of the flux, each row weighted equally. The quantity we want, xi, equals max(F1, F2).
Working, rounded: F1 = 12.1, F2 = 12.3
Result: 12.3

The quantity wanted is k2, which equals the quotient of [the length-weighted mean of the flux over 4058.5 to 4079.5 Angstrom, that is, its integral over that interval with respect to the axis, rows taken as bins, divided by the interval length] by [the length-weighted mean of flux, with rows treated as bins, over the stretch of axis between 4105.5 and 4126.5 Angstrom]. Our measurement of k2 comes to 0.93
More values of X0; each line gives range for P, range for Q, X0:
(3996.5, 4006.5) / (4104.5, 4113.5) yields 24.6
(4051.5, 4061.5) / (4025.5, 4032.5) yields 25.0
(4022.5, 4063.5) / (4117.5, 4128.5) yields 25.7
